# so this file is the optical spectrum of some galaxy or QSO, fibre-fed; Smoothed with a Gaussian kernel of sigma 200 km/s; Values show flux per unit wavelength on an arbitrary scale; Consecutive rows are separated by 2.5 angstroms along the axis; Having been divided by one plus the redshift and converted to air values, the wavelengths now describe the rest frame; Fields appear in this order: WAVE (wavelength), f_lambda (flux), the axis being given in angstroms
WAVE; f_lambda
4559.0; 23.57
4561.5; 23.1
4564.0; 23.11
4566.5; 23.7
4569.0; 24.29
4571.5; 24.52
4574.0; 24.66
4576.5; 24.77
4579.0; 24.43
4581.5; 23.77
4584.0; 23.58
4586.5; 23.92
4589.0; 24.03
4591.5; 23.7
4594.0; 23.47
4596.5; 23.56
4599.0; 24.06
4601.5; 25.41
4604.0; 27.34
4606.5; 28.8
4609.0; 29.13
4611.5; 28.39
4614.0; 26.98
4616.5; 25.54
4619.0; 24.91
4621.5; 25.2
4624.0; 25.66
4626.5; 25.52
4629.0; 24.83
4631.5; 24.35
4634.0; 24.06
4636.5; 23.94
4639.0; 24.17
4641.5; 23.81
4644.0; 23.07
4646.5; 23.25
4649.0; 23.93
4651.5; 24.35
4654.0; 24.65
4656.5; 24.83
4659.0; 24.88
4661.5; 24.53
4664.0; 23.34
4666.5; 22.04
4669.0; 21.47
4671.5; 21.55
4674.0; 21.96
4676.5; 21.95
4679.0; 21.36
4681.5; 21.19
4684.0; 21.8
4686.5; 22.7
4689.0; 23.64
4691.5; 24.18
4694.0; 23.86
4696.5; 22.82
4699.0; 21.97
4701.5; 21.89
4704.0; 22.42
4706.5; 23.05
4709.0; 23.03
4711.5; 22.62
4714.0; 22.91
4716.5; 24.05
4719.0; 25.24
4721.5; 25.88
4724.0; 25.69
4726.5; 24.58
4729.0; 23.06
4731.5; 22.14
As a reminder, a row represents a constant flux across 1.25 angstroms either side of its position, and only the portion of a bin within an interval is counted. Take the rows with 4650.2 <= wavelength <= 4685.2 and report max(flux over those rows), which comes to 24.88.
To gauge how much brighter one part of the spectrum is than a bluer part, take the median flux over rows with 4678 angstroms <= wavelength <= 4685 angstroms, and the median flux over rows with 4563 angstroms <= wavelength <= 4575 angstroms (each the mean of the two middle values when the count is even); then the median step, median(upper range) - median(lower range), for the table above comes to -2.9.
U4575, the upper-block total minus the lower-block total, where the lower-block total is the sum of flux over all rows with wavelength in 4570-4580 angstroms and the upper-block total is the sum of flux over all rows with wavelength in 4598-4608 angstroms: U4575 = 7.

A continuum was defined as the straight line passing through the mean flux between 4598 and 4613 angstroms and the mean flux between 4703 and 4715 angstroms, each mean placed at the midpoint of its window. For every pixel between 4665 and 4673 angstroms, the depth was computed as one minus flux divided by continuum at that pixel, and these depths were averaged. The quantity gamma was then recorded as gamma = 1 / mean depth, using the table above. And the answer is 9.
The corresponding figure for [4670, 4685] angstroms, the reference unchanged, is 10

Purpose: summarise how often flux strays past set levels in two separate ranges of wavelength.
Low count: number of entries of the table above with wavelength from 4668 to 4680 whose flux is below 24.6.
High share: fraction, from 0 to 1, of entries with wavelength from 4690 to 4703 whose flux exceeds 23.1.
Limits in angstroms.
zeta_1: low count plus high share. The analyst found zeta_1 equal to 5.4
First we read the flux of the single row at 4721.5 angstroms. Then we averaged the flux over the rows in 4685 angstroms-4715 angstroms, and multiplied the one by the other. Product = 593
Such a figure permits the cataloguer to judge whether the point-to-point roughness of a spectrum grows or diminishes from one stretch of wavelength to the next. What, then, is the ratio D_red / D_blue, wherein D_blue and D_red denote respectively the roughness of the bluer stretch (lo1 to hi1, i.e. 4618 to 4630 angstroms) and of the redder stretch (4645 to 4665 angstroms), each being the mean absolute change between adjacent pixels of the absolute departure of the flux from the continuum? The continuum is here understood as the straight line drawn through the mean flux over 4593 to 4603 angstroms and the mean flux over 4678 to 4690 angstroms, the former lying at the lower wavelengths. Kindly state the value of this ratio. 1.2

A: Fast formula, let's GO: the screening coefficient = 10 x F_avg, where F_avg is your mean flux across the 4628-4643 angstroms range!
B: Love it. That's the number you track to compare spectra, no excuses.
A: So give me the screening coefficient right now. 242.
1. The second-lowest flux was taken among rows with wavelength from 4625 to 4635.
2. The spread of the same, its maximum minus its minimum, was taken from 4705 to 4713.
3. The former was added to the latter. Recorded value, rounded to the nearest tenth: 24.8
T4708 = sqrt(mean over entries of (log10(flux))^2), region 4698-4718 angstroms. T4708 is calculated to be 1.357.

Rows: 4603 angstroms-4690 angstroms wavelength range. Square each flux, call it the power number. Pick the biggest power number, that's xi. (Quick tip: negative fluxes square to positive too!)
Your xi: 849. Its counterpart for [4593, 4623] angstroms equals 849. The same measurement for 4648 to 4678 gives 619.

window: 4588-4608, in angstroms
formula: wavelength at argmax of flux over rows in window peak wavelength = 4606.5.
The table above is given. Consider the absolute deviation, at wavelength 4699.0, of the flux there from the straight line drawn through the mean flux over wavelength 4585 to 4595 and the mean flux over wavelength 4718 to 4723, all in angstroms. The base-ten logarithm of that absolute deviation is 0.5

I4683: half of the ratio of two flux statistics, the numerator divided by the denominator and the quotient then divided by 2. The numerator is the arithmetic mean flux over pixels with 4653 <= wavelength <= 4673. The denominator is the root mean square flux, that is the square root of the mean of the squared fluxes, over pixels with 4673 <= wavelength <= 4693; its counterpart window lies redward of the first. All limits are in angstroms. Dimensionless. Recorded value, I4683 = 0.523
